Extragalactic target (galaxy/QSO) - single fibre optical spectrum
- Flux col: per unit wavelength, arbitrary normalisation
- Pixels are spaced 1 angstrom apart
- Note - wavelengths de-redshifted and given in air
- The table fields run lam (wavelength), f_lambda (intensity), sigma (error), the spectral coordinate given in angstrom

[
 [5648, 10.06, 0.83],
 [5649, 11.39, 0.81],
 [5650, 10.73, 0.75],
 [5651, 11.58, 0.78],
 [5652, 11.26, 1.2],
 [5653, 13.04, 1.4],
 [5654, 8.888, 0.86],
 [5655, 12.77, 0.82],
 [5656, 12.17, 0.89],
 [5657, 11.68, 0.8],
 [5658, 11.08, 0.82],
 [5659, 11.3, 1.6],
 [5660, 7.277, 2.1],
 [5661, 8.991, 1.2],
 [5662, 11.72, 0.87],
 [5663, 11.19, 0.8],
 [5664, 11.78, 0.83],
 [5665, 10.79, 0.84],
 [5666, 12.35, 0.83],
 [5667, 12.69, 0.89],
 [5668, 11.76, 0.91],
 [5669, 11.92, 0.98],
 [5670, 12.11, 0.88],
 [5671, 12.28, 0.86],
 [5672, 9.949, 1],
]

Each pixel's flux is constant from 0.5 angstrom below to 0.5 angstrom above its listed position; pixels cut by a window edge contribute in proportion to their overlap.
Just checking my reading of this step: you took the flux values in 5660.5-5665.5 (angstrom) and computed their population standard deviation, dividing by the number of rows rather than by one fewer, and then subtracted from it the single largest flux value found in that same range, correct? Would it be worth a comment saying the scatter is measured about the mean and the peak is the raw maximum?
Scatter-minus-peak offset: -10.8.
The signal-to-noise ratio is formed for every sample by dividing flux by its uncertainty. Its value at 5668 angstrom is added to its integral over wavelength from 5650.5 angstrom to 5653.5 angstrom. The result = 46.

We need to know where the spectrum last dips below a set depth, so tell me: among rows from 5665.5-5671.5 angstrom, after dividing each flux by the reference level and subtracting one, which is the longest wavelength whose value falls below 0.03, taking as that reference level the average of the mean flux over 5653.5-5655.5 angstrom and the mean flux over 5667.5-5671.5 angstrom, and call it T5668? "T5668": 5668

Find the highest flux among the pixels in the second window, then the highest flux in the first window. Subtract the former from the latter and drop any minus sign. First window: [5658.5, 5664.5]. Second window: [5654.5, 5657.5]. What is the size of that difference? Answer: 1.0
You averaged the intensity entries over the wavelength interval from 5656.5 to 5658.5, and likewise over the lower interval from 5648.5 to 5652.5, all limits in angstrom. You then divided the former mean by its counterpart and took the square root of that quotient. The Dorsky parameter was 1.01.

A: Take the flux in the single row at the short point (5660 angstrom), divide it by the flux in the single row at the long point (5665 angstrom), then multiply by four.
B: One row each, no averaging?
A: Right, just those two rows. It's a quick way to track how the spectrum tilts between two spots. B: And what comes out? 2.70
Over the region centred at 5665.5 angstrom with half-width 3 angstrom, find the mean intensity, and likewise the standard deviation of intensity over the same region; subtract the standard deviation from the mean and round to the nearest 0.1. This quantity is 11.1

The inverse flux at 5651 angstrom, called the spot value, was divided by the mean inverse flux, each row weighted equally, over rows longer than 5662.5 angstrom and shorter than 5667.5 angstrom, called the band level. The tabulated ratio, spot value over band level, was 1.01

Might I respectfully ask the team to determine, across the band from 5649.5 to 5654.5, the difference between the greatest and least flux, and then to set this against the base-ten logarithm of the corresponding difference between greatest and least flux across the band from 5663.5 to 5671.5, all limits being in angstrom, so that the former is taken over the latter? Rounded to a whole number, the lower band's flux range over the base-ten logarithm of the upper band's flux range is 15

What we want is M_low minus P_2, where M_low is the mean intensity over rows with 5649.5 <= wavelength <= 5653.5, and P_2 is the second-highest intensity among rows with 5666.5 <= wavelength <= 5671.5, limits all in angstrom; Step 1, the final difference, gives -0.63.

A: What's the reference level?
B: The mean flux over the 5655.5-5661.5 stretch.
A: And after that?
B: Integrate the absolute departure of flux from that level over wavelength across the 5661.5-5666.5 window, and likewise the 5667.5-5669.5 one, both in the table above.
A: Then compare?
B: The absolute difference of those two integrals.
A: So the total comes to 2.9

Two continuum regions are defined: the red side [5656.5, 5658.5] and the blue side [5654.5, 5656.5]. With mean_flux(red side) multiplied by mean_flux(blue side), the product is 142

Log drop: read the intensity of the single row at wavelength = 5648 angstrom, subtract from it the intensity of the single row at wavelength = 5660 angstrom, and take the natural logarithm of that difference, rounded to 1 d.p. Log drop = 1.0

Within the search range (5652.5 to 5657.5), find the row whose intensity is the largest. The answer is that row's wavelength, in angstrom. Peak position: 5653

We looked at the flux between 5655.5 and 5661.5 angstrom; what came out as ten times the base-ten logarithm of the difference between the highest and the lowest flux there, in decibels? 6.9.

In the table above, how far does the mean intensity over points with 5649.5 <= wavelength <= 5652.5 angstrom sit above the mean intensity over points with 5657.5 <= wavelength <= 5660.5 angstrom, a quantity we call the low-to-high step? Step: 1.3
